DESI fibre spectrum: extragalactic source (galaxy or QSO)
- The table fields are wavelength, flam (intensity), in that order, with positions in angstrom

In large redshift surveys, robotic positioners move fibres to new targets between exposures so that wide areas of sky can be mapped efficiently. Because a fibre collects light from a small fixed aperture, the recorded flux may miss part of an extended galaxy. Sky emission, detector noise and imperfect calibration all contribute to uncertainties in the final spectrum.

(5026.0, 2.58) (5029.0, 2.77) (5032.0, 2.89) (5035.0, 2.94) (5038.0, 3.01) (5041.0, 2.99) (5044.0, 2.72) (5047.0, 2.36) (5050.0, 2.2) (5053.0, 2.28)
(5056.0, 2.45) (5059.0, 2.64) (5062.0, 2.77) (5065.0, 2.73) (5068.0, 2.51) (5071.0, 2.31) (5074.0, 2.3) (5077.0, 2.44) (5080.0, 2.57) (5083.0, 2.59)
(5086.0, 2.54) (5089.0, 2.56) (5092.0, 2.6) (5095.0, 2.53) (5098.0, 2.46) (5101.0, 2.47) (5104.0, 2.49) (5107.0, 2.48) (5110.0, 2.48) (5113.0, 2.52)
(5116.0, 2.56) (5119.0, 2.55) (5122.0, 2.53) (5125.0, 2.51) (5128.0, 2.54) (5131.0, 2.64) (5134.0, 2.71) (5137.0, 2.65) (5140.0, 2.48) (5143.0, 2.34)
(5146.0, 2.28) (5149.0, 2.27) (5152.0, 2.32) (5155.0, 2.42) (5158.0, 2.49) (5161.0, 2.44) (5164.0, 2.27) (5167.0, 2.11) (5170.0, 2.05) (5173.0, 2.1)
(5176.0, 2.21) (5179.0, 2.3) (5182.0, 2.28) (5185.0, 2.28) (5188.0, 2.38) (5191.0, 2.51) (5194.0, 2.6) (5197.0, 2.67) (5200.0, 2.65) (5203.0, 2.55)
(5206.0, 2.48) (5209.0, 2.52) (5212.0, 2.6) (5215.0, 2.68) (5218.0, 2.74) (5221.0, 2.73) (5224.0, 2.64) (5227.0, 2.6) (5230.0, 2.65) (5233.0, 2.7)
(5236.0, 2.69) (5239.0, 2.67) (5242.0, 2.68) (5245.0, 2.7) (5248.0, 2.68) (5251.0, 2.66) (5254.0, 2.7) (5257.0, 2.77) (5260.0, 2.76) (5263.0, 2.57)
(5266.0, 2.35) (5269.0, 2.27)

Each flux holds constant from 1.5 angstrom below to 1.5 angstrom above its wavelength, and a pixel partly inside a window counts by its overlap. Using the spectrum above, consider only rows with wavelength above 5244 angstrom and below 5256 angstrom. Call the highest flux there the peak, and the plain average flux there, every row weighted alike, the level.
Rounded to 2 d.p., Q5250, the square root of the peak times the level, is 2.69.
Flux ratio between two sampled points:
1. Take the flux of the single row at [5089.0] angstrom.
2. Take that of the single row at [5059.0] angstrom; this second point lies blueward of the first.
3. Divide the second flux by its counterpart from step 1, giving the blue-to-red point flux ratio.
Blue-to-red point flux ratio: 1.03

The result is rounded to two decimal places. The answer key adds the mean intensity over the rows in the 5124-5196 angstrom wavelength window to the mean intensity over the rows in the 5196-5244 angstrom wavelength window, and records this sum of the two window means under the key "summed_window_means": 5.02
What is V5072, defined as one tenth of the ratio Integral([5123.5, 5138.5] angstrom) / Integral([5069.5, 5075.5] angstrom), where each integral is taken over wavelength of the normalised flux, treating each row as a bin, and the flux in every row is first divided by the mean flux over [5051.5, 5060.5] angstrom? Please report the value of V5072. 0.28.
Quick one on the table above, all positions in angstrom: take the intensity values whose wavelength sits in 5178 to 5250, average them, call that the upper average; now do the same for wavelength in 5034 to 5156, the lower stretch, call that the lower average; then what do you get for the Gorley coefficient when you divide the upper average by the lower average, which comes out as 1.02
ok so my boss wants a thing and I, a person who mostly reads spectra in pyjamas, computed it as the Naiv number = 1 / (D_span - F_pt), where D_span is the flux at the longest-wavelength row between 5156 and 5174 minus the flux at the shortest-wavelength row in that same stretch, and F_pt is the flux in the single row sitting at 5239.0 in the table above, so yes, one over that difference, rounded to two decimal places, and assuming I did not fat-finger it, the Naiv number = -0.33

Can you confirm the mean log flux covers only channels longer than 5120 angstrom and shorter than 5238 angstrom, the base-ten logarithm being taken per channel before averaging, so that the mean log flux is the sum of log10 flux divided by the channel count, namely 0.393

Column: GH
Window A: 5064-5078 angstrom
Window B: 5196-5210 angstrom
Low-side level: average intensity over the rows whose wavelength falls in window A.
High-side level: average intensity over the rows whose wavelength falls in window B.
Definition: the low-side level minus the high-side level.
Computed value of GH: -0.12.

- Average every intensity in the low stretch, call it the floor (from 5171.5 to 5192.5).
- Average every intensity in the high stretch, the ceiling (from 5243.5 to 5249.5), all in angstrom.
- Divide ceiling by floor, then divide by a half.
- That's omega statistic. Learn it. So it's 2.345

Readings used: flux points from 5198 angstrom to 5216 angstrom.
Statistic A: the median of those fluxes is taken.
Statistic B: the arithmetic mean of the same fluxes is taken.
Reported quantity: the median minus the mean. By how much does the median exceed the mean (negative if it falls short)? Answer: -0.005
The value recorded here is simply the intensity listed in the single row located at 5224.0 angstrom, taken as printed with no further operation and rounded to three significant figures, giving 2.64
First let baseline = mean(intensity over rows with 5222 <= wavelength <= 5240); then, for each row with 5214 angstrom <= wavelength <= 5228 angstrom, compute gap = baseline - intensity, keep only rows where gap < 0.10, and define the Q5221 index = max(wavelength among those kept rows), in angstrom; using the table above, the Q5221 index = 5227.0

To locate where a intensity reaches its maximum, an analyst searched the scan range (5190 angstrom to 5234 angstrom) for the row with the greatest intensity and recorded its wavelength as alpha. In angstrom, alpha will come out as 5218.0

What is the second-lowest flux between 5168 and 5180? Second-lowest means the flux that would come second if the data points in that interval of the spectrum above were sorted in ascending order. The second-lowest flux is 2.1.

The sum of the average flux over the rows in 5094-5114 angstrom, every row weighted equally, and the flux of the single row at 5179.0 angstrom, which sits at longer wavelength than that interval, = 4.79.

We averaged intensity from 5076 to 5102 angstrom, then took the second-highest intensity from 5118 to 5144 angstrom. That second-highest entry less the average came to 0.12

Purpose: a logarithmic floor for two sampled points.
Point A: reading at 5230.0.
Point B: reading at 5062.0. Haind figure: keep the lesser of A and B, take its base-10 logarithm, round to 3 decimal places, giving 0.423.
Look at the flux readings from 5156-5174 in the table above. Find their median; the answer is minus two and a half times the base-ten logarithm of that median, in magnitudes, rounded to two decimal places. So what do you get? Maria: -0.85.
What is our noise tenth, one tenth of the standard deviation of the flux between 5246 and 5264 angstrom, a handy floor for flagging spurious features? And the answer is 0.007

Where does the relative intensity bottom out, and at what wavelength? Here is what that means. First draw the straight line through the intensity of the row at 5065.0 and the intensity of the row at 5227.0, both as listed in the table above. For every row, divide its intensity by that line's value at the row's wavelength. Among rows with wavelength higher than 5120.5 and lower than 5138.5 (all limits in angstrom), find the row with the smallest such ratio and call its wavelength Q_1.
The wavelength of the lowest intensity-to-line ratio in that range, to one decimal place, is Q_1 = 5125.0 angstrom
